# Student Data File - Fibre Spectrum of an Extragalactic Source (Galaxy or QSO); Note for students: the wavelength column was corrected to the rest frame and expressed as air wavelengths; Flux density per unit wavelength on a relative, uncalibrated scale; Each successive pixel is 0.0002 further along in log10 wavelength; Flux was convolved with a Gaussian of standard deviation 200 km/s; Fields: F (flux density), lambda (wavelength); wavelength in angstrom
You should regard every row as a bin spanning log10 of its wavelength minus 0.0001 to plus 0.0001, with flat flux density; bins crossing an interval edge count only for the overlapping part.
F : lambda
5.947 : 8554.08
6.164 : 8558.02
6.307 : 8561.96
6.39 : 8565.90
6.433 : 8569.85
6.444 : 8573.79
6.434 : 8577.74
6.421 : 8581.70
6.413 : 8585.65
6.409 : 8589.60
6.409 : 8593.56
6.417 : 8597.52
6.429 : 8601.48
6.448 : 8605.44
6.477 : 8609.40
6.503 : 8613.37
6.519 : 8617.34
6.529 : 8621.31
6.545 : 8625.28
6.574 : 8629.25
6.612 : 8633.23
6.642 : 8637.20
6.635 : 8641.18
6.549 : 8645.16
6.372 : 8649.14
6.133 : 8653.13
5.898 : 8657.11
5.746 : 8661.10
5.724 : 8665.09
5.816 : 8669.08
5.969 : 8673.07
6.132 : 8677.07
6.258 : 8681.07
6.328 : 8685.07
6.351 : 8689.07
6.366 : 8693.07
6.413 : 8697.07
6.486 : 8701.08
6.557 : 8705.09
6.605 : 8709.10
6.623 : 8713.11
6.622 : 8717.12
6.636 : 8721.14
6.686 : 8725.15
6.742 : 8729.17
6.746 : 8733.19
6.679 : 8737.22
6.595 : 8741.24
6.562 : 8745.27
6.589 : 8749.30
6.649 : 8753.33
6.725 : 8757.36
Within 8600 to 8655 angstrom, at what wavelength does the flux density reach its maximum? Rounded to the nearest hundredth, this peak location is 8637.20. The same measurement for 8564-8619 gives 8617.34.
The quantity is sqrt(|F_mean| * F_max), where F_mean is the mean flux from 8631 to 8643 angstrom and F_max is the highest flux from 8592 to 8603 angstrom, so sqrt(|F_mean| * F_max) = 6.53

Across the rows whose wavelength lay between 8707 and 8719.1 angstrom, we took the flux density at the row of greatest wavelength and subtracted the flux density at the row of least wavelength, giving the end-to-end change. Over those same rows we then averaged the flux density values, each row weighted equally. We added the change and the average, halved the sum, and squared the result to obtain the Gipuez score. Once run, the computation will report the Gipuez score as 11.0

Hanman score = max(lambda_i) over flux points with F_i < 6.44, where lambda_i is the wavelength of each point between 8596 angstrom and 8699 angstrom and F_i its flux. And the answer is 8697.07 angstrom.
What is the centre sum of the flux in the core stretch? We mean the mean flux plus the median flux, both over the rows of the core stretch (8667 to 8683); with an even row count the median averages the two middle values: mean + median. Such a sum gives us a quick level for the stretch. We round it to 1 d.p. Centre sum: 12.1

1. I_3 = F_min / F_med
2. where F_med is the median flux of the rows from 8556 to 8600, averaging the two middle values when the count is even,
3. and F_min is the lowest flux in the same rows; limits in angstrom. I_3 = 0.961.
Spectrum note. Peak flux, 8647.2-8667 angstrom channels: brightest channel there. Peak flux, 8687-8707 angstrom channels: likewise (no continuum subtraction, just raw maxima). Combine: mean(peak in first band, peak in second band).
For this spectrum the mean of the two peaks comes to 6.46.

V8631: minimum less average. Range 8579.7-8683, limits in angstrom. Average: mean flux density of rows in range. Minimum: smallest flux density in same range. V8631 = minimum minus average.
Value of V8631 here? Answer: -0.6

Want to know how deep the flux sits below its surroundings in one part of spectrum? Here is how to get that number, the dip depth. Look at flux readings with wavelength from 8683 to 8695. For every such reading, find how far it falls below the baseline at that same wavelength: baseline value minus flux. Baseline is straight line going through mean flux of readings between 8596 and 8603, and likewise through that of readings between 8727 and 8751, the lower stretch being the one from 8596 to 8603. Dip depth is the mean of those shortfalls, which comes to 0.2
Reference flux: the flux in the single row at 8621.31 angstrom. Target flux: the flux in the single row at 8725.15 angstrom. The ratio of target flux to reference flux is 1.024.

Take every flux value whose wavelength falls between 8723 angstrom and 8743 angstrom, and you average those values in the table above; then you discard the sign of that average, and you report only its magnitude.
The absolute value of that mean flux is 6.69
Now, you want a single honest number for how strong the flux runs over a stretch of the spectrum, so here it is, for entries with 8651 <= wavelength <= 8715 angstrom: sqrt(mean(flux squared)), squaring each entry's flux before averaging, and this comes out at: 6.22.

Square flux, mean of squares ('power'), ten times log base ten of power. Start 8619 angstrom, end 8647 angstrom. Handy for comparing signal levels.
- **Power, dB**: 16.4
